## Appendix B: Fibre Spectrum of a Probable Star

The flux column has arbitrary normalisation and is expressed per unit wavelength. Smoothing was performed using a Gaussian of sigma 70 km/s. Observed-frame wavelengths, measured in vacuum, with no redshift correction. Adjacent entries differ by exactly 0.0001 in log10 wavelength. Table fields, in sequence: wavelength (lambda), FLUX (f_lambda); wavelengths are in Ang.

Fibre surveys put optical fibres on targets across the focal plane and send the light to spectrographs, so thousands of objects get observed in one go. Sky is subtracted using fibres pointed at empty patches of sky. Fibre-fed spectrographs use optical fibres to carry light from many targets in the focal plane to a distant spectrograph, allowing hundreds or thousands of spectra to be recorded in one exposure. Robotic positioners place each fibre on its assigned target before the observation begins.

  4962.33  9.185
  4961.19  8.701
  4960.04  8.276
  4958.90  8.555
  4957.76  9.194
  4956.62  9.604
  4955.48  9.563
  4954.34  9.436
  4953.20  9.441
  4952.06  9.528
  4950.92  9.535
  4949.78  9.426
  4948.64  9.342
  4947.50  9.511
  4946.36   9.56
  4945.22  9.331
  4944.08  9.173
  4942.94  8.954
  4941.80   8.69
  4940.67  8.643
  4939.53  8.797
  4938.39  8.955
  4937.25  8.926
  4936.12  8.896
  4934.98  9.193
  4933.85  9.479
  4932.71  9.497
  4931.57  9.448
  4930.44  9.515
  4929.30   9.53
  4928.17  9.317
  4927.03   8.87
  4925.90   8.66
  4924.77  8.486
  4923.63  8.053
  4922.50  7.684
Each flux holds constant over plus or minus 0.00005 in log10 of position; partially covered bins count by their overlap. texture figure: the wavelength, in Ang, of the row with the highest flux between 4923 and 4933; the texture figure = 4929.30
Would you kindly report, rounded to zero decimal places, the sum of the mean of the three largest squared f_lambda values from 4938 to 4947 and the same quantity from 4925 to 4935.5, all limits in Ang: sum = 178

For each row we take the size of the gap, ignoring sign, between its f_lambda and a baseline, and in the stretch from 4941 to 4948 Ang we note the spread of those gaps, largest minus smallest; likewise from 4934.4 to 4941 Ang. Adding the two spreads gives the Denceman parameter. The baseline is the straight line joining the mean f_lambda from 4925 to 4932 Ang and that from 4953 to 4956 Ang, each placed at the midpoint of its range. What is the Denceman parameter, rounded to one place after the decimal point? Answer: 1.2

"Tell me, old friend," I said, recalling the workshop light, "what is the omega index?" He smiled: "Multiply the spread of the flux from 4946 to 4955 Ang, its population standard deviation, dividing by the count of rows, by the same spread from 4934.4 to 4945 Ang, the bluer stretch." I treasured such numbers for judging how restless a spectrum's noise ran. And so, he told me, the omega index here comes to 0.01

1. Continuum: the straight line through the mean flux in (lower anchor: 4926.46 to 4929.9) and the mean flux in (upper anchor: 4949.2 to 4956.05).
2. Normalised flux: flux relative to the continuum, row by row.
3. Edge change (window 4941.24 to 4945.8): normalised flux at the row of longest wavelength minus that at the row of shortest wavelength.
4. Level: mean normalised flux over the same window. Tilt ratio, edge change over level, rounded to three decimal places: 0.067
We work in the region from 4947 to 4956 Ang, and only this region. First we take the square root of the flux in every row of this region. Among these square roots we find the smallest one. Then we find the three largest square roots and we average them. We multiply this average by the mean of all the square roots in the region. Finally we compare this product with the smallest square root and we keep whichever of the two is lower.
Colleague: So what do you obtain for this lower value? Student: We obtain 3.06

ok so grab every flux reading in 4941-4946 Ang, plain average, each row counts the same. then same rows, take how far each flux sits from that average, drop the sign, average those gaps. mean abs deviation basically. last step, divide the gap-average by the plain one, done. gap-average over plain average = 0.024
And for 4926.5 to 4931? 0.024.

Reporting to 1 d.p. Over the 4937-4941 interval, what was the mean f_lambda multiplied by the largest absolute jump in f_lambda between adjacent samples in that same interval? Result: 1.4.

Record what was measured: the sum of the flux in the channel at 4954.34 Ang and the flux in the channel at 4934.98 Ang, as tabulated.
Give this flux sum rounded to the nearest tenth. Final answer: 18.6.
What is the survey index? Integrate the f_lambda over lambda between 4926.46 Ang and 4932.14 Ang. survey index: 53.0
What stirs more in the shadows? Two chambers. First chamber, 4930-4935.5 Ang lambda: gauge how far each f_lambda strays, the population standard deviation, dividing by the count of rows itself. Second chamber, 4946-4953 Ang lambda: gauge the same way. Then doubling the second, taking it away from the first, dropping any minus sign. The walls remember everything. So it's 0.03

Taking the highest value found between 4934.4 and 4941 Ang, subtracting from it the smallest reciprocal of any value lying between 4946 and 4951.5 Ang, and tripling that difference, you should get 27.3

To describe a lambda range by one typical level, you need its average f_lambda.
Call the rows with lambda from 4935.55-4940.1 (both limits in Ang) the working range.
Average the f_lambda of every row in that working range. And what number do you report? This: 8.9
